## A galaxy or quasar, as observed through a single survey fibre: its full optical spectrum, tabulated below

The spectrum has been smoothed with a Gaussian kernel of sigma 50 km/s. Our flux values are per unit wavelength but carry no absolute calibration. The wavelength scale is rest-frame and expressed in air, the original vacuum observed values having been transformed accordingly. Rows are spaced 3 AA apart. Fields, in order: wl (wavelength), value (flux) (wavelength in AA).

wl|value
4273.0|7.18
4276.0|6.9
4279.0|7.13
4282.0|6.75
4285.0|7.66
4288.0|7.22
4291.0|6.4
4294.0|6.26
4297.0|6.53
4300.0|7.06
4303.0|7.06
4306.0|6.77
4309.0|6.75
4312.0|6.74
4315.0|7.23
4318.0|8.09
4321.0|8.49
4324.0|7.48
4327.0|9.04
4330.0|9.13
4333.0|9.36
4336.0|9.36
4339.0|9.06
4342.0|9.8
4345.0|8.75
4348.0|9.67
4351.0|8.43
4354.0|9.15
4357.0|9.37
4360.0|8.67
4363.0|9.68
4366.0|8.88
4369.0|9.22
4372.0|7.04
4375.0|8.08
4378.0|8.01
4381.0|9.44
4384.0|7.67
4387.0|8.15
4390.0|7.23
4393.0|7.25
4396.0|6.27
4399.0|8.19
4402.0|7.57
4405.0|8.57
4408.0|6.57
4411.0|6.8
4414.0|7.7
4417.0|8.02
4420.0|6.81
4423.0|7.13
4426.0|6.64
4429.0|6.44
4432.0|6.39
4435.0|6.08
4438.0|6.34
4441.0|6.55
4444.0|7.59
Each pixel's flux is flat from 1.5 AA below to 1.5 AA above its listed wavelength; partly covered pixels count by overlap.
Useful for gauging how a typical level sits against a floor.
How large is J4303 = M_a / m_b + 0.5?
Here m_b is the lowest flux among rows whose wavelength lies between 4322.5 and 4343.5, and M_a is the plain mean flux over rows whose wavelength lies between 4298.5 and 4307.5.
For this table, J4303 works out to 1.43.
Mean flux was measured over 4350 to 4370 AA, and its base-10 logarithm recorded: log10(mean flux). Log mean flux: 0.96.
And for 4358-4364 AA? 0.96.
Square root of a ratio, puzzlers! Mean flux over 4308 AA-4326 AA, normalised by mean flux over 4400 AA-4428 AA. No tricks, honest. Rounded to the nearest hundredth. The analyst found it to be 1.01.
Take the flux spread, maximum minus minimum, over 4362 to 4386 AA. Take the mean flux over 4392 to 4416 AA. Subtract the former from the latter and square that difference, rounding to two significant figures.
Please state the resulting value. 22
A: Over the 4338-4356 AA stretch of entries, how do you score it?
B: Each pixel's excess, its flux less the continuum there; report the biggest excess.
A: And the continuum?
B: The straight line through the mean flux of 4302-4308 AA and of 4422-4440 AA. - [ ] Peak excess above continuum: 3.0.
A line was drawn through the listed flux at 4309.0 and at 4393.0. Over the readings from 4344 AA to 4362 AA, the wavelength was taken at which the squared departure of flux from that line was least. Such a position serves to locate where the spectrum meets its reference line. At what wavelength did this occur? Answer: 4351.0 AA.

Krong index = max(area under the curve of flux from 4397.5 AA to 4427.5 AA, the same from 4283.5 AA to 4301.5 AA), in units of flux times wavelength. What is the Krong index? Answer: 222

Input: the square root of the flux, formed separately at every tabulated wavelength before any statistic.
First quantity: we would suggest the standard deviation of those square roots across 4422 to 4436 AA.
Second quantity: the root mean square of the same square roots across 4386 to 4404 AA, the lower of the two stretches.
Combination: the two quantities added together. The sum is 2.80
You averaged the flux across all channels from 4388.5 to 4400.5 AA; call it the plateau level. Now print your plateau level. 7.2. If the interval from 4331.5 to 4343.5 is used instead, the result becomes 9.4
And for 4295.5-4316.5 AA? 6.9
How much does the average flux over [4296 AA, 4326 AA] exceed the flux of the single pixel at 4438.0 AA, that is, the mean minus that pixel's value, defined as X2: 0.9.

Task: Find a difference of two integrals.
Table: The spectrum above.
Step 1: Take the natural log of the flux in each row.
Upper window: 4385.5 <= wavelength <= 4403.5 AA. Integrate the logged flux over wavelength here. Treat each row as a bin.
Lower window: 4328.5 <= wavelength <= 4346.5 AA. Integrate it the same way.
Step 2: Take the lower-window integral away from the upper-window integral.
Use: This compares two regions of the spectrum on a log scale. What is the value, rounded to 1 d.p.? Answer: -4.0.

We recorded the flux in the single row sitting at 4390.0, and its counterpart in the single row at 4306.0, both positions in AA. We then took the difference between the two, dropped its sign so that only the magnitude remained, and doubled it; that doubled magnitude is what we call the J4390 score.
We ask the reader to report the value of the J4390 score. 1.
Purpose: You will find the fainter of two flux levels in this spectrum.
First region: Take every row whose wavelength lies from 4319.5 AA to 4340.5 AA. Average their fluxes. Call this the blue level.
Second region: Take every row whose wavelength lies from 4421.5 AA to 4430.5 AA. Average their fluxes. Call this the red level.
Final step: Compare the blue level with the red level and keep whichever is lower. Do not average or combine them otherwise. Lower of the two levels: 6.74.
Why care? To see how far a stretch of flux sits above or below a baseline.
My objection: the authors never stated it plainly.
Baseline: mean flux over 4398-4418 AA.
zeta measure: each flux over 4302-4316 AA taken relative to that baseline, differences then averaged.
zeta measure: -0.7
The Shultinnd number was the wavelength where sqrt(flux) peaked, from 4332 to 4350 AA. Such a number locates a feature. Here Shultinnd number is 4342.0 AA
